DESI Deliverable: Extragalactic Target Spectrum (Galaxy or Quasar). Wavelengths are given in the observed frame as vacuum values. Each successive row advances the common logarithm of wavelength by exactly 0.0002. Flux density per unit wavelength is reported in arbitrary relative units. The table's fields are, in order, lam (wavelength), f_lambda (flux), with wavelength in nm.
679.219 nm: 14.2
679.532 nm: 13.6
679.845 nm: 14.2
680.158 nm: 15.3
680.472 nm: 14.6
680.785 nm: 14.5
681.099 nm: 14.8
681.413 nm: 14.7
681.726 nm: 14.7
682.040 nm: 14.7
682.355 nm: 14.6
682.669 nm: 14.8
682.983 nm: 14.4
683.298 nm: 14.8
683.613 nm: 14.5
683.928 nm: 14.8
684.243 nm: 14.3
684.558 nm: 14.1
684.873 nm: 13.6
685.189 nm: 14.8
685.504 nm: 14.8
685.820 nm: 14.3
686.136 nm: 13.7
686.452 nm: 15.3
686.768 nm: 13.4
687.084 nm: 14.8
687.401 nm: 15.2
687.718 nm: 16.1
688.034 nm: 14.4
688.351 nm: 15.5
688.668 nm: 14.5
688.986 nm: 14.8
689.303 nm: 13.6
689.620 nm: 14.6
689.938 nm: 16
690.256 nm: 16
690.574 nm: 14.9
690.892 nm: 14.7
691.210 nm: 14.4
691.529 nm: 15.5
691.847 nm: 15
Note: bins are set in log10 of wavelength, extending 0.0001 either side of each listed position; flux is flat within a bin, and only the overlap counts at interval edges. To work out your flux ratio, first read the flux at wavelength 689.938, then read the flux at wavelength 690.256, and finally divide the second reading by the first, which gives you 1.00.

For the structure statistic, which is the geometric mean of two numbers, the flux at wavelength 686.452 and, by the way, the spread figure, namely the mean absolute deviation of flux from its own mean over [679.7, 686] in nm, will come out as 2.00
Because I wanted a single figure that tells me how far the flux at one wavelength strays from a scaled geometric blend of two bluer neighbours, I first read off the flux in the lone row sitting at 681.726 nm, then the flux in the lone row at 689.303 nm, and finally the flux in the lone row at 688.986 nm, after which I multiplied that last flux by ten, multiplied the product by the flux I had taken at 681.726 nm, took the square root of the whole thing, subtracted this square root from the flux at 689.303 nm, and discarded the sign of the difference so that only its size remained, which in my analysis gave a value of 33.0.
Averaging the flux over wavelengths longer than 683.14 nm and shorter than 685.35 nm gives 14.4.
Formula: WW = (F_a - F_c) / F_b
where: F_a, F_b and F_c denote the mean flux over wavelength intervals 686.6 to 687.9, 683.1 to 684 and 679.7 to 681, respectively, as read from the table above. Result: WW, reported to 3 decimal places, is 0.015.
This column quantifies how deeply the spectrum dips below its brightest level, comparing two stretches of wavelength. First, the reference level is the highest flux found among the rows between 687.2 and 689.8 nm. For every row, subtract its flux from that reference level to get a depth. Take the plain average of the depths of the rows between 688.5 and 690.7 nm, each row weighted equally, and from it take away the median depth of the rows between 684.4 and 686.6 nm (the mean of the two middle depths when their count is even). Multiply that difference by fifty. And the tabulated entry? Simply -31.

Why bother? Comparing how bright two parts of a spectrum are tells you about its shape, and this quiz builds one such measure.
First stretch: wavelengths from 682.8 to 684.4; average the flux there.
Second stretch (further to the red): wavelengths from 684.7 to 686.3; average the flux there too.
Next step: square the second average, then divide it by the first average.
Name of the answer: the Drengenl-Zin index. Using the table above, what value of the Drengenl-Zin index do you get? 13.9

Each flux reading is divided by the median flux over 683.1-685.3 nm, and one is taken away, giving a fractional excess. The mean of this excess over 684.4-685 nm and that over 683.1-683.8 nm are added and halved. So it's -0.017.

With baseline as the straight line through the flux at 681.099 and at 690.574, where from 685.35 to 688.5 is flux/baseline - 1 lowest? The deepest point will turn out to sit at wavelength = 686.768 nm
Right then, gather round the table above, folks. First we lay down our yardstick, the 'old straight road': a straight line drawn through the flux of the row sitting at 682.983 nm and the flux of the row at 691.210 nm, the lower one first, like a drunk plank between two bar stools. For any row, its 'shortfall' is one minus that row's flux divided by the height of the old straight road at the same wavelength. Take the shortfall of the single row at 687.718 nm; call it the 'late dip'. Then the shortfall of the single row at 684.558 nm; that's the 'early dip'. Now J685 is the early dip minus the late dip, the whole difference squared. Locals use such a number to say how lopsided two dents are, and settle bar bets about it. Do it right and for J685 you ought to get 0.019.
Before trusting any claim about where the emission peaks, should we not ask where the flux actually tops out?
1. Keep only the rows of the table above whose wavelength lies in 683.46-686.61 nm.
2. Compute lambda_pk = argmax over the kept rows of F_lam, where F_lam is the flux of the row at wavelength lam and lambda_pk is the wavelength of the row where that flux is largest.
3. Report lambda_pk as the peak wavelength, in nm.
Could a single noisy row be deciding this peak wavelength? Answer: 686.452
